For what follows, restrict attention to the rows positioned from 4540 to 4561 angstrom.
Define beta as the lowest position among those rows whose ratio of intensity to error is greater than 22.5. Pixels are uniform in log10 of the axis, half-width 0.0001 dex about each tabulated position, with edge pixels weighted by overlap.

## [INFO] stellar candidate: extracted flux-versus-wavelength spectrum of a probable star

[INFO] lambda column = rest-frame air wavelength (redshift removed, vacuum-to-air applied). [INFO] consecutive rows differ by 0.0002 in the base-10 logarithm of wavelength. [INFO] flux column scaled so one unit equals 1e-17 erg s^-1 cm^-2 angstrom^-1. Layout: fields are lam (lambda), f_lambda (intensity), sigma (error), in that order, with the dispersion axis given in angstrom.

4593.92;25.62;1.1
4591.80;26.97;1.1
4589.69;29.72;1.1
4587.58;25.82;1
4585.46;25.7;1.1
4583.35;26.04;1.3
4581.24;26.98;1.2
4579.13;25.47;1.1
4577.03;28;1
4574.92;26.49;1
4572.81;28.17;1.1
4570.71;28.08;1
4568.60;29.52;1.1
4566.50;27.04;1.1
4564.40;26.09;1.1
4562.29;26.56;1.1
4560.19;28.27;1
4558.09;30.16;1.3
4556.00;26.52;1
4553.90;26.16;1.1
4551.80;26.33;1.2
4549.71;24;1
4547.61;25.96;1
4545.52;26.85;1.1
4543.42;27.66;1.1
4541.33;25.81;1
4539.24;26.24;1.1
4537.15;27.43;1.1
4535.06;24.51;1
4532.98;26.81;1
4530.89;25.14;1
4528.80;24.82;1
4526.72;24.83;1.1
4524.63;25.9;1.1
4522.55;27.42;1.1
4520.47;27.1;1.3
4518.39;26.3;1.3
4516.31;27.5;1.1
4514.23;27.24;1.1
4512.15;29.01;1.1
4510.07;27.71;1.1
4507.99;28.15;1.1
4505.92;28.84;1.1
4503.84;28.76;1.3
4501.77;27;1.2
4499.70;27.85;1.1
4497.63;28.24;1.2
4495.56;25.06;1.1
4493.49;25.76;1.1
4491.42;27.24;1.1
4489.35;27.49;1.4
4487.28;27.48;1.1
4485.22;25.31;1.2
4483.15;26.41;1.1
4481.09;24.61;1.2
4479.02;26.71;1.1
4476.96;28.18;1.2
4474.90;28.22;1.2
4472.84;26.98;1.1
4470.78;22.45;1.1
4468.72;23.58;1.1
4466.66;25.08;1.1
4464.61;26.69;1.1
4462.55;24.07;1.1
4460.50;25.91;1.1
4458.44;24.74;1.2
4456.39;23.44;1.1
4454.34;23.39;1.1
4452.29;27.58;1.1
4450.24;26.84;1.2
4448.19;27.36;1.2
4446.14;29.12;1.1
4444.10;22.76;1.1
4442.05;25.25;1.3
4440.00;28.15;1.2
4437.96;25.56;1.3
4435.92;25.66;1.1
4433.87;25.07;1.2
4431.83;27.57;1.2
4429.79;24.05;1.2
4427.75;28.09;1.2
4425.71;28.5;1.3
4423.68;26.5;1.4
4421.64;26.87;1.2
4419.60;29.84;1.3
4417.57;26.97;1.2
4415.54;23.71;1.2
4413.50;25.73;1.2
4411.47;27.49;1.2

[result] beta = 4541.33 angstrom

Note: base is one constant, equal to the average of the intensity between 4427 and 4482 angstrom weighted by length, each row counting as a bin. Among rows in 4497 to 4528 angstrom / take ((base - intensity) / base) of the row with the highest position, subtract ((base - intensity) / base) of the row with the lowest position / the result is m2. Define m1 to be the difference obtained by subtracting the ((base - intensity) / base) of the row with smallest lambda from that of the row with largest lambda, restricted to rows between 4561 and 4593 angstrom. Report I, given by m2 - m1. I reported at 0.15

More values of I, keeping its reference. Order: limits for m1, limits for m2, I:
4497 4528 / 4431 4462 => -0.07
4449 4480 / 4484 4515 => -0.08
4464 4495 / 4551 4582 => -0.06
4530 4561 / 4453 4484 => 0.00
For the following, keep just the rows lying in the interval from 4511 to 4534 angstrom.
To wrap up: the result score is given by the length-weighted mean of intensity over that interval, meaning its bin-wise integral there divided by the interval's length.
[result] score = 26.5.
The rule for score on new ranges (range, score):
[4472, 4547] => 26.8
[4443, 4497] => 25.9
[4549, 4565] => 26.8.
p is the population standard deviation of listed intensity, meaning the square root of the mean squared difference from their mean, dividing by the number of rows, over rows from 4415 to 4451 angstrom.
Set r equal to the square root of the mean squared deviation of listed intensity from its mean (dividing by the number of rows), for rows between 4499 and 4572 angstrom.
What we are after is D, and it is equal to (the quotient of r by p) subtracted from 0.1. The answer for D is -0.65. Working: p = 1.86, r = 1.40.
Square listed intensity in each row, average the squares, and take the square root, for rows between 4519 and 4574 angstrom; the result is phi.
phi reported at 26.7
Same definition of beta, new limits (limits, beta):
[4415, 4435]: 4419.60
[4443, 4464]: 4446.14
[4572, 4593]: 4572.81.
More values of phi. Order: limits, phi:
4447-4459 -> 25.6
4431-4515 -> 26.5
